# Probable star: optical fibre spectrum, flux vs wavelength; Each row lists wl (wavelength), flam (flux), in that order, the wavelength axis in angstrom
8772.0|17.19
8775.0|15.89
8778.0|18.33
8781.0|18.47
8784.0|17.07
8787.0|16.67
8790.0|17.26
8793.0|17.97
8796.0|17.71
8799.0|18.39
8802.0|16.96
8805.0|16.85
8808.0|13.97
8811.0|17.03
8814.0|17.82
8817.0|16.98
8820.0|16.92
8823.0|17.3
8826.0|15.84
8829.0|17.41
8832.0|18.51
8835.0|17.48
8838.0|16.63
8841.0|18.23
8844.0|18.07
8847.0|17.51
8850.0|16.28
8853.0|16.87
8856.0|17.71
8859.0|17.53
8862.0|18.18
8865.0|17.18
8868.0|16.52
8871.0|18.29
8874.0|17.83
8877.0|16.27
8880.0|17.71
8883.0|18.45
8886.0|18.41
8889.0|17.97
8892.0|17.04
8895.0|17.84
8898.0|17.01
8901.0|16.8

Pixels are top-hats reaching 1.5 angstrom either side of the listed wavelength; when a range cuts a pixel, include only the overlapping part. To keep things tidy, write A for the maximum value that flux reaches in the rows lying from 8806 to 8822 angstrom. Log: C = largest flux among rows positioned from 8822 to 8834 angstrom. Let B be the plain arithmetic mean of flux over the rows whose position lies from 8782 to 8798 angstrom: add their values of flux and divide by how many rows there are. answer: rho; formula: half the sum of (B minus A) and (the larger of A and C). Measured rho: 9.0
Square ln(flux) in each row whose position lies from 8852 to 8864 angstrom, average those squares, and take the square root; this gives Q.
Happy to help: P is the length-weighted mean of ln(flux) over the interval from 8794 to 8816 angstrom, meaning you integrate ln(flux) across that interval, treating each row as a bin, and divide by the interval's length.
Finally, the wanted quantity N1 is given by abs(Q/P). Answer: 1.013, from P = 2.83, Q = 2.87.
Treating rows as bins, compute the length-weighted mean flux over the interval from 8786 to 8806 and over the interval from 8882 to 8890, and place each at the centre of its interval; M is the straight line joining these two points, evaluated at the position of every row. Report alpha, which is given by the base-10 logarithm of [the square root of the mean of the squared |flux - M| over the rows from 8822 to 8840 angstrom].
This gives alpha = 0.00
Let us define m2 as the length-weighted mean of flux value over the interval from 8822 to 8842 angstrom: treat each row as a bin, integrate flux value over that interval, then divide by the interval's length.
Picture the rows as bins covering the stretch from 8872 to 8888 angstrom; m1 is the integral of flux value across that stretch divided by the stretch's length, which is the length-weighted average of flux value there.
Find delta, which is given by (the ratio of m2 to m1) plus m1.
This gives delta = 18.7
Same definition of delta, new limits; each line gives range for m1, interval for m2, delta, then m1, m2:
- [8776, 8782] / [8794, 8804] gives 19.2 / 18.2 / 17.7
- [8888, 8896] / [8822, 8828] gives 18.5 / 17.6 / 16.6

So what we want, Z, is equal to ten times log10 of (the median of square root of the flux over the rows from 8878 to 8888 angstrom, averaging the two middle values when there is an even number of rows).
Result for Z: 6.33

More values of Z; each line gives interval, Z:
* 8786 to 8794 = 6.19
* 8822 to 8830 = 6.19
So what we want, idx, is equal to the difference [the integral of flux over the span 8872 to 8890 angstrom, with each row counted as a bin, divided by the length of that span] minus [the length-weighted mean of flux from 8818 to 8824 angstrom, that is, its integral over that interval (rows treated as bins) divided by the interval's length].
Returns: 0.7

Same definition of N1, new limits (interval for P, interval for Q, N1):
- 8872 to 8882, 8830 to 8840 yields 1.003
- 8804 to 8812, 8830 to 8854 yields 1.037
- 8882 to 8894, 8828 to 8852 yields 0.992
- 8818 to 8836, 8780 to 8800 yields 1.009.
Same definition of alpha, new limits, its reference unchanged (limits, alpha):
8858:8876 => -0.10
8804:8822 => 0.19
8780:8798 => -0.21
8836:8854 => -0.01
